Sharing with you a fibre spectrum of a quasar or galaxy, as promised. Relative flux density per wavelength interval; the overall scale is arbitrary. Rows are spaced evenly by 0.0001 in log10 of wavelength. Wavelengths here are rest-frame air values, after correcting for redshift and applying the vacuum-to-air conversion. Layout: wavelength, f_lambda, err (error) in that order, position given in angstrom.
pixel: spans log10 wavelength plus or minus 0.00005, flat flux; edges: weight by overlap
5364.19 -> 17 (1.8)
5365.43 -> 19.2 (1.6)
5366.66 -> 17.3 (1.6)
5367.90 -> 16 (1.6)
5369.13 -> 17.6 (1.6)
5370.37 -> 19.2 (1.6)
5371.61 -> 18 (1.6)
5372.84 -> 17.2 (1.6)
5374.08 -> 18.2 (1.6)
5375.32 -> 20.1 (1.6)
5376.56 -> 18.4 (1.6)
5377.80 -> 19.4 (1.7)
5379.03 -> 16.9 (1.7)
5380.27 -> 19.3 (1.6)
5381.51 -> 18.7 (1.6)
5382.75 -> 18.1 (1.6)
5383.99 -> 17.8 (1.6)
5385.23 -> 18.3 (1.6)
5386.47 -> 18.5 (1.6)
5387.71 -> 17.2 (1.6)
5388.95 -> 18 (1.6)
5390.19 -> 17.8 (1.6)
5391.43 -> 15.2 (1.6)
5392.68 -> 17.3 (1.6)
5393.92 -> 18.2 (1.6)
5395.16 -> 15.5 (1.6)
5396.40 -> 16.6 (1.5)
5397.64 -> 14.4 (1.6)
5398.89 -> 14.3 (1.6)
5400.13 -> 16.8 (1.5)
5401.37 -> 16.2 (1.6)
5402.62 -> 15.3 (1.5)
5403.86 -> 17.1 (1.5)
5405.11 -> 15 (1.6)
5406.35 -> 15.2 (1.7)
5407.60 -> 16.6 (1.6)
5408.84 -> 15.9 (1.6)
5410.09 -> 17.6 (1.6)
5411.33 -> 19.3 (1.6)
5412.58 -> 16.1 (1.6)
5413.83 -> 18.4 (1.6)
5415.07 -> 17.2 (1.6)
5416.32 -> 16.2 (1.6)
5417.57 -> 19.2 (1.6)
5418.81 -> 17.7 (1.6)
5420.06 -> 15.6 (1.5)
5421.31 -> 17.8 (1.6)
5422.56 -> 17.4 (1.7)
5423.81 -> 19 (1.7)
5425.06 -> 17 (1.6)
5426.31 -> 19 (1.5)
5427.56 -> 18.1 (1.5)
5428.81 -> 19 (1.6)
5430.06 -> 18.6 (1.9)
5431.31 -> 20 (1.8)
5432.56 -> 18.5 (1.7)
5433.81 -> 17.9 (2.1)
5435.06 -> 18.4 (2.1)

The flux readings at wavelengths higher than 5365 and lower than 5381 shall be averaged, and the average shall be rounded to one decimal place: 18.2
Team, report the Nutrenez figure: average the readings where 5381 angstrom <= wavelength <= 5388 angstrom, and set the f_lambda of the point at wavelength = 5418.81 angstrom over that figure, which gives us 0.98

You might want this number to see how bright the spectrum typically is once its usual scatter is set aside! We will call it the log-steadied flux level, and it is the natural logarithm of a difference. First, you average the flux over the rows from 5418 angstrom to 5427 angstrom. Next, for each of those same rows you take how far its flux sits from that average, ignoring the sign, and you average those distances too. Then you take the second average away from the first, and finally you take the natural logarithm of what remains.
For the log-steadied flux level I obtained 2.82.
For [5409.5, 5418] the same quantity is 2.81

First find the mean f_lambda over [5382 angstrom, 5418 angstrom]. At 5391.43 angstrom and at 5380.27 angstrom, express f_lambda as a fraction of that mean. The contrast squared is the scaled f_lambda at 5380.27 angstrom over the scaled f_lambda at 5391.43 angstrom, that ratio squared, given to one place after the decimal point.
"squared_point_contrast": 1.6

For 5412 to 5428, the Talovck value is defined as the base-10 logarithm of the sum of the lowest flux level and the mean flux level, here 1.52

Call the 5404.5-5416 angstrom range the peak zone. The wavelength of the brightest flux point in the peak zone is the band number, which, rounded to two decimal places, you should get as 5411.33 angstrom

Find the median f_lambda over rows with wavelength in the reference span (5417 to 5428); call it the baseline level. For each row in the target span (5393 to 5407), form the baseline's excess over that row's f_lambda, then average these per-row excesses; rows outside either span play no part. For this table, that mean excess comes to 1.9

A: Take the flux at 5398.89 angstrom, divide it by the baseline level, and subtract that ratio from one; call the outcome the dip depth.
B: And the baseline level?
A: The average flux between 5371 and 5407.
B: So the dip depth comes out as 0.17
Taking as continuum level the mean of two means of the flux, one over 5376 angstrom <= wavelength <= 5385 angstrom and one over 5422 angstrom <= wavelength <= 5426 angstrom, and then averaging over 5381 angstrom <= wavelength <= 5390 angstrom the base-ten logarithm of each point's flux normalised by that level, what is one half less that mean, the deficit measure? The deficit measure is 0.50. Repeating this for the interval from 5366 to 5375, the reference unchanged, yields 0.51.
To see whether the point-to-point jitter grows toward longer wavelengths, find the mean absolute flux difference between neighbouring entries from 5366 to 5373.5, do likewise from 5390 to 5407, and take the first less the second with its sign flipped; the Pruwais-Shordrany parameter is 0.2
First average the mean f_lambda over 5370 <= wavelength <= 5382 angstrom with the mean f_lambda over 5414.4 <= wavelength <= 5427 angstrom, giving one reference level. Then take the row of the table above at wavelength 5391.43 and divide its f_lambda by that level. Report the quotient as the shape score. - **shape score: 0.84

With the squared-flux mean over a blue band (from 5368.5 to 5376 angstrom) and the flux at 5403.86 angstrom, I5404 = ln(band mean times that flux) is 8.66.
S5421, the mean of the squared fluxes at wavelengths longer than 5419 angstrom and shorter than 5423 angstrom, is 288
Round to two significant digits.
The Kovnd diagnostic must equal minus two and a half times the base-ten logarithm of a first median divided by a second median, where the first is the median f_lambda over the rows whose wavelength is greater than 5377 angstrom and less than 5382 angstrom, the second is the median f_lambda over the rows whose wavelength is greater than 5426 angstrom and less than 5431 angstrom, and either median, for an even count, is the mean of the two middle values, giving -0.011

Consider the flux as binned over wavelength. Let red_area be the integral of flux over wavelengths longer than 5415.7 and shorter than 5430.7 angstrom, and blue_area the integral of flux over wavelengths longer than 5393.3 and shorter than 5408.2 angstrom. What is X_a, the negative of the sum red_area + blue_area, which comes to -506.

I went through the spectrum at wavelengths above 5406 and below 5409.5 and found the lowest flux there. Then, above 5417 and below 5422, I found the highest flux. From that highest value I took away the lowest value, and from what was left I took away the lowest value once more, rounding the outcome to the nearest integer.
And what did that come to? -11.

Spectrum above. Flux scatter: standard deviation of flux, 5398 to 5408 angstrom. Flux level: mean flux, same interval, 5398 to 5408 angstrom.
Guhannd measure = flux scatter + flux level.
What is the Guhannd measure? 16.7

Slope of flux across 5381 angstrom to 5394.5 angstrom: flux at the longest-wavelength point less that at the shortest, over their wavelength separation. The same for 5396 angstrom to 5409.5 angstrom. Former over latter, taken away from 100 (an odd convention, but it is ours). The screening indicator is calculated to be 99.3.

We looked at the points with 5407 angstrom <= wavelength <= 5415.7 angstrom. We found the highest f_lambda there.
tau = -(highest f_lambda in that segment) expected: -19.3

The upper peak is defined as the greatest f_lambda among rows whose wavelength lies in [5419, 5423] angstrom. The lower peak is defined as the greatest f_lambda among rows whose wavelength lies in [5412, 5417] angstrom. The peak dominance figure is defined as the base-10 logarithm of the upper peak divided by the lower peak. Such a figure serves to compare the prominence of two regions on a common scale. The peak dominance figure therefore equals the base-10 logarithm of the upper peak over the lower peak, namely -0.014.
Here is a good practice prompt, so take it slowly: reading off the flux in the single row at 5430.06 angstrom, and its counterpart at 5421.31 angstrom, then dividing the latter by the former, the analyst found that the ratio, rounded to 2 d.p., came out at 0.96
